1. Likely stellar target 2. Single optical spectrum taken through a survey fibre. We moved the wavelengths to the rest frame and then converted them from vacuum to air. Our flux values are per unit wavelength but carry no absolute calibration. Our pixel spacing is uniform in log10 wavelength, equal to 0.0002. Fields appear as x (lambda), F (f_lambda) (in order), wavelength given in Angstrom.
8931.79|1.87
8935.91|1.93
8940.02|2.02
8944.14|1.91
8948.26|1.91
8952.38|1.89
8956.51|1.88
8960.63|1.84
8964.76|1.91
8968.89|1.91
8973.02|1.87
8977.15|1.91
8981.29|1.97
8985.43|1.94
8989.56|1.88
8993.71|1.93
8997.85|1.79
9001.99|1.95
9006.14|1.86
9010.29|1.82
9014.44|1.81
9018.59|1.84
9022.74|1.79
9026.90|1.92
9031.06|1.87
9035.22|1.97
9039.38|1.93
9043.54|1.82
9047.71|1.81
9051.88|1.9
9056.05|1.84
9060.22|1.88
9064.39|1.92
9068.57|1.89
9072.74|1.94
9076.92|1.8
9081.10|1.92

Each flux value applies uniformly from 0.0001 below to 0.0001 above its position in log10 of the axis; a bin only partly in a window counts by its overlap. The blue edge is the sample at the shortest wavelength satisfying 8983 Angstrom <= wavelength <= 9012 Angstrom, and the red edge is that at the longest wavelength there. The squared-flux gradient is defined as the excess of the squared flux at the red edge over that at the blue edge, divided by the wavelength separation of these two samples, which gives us -0.02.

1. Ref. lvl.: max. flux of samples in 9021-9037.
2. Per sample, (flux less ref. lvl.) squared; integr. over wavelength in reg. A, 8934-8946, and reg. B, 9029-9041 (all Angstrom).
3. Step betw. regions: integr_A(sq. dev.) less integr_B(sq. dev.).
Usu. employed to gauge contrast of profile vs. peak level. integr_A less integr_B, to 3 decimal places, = -0.017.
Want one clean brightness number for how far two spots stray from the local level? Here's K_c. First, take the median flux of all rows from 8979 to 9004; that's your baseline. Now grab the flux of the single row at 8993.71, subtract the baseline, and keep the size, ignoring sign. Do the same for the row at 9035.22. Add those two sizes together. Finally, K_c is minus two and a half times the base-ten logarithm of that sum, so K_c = 3.5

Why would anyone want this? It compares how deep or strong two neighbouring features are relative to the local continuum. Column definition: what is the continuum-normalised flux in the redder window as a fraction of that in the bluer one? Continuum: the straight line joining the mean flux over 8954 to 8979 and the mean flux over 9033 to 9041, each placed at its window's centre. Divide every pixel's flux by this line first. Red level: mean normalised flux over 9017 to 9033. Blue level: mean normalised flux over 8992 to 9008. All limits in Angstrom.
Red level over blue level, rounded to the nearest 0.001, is 0.974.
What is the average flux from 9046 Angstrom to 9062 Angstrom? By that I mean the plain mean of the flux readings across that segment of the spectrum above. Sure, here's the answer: 1.86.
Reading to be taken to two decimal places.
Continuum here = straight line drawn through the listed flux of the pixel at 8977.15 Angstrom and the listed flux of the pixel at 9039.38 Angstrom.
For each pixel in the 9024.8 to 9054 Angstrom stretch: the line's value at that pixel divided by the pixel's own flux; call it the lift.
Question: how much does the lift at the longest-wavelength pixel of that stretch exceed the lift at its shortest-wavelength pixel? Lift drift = 0.01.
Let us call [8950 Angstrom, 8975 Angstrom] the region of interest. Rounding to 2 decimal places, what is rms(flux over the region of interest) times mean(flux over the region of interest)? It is 3.55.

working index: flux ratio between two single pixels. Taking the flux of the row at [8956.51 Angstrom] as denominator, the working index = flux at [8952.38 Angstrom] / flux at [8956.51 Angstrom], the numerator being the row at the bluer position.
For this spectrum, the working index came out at 1.01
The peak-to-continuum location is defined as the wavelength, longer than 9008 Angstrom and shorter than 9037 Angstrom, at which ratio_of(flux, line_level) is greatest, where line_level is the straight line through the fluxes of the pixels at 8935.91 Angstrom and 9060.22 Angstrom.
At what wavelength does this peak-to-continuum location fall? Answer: 9035.22 Angstrom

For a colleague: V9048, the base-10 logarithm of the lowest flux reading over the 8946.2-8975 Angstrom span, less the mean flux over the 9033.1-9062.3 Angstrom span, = -1.61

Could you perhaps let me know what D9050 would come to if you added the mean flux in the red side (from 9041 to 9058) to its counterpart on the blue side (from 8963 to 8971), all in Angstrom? 3.75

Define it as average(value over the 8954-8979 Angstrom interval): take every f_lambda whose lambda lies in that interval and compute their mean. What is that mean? 1.89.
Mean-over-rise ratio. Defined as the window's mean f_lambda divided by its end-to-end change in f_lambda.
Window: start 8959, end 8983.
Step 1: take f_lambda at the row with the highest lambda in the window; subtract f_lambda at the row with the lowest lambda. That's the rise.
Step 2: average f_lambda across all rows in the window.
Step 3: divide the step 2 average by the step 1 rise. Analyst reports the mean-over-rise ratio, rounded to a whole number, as 15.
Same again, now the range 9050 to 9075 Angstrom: 47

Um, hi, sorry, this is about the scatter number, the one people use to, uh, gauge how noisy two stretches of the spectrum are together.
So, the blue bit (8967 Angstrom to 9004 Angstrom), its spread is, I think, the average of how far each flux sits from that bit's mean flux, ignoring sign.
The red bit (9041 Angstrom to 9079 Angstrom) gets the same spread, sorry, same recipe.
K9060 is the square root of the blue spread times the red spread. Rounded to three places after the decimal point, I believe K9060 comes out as 0.041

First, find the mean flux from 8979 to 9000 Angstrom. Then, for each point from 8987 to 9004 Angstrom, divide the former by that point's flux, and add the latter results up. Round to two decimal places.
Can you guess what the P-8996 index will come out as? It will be 4.04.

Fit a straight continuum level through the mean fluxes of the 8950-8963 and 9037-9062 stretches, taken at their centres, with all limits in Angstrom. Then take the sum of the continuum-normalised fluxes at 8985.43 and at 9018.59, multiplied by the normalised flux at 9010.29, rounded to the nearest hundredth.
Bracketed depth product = 1.97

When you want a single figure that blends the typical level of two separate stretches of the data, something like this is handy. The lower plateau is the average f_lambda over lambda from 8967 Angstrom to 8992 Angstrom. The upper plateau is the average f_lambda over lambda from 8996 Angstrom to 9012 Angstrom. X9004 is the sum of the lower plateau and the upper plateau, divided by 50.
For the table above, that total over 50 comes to 0.0754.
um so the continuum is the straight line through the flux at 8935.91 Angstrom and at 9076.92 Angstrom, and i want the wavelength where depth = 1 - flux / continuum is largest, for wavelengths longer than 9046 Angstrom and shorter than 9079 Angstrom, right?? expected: 9047.71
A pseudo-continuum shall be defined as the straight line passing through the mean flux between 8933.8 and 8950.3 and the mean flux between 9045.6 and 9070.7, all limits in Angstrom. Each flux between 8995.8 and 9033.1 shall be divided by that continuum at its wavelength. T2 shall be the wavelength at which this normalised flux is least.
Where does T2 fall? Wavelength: 8997.85 Angstrom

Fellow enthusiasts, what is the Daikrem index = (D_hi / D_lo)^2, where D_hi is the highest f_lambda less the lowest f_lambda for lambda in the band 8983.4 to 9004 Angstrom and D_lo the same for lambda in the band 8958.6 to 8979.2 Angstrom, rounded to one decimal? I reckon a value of 5.2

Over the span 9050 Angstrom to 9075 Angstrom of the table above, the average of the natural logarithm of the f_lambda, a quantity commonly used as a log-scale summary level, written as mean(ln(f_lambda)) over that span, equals 0.639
